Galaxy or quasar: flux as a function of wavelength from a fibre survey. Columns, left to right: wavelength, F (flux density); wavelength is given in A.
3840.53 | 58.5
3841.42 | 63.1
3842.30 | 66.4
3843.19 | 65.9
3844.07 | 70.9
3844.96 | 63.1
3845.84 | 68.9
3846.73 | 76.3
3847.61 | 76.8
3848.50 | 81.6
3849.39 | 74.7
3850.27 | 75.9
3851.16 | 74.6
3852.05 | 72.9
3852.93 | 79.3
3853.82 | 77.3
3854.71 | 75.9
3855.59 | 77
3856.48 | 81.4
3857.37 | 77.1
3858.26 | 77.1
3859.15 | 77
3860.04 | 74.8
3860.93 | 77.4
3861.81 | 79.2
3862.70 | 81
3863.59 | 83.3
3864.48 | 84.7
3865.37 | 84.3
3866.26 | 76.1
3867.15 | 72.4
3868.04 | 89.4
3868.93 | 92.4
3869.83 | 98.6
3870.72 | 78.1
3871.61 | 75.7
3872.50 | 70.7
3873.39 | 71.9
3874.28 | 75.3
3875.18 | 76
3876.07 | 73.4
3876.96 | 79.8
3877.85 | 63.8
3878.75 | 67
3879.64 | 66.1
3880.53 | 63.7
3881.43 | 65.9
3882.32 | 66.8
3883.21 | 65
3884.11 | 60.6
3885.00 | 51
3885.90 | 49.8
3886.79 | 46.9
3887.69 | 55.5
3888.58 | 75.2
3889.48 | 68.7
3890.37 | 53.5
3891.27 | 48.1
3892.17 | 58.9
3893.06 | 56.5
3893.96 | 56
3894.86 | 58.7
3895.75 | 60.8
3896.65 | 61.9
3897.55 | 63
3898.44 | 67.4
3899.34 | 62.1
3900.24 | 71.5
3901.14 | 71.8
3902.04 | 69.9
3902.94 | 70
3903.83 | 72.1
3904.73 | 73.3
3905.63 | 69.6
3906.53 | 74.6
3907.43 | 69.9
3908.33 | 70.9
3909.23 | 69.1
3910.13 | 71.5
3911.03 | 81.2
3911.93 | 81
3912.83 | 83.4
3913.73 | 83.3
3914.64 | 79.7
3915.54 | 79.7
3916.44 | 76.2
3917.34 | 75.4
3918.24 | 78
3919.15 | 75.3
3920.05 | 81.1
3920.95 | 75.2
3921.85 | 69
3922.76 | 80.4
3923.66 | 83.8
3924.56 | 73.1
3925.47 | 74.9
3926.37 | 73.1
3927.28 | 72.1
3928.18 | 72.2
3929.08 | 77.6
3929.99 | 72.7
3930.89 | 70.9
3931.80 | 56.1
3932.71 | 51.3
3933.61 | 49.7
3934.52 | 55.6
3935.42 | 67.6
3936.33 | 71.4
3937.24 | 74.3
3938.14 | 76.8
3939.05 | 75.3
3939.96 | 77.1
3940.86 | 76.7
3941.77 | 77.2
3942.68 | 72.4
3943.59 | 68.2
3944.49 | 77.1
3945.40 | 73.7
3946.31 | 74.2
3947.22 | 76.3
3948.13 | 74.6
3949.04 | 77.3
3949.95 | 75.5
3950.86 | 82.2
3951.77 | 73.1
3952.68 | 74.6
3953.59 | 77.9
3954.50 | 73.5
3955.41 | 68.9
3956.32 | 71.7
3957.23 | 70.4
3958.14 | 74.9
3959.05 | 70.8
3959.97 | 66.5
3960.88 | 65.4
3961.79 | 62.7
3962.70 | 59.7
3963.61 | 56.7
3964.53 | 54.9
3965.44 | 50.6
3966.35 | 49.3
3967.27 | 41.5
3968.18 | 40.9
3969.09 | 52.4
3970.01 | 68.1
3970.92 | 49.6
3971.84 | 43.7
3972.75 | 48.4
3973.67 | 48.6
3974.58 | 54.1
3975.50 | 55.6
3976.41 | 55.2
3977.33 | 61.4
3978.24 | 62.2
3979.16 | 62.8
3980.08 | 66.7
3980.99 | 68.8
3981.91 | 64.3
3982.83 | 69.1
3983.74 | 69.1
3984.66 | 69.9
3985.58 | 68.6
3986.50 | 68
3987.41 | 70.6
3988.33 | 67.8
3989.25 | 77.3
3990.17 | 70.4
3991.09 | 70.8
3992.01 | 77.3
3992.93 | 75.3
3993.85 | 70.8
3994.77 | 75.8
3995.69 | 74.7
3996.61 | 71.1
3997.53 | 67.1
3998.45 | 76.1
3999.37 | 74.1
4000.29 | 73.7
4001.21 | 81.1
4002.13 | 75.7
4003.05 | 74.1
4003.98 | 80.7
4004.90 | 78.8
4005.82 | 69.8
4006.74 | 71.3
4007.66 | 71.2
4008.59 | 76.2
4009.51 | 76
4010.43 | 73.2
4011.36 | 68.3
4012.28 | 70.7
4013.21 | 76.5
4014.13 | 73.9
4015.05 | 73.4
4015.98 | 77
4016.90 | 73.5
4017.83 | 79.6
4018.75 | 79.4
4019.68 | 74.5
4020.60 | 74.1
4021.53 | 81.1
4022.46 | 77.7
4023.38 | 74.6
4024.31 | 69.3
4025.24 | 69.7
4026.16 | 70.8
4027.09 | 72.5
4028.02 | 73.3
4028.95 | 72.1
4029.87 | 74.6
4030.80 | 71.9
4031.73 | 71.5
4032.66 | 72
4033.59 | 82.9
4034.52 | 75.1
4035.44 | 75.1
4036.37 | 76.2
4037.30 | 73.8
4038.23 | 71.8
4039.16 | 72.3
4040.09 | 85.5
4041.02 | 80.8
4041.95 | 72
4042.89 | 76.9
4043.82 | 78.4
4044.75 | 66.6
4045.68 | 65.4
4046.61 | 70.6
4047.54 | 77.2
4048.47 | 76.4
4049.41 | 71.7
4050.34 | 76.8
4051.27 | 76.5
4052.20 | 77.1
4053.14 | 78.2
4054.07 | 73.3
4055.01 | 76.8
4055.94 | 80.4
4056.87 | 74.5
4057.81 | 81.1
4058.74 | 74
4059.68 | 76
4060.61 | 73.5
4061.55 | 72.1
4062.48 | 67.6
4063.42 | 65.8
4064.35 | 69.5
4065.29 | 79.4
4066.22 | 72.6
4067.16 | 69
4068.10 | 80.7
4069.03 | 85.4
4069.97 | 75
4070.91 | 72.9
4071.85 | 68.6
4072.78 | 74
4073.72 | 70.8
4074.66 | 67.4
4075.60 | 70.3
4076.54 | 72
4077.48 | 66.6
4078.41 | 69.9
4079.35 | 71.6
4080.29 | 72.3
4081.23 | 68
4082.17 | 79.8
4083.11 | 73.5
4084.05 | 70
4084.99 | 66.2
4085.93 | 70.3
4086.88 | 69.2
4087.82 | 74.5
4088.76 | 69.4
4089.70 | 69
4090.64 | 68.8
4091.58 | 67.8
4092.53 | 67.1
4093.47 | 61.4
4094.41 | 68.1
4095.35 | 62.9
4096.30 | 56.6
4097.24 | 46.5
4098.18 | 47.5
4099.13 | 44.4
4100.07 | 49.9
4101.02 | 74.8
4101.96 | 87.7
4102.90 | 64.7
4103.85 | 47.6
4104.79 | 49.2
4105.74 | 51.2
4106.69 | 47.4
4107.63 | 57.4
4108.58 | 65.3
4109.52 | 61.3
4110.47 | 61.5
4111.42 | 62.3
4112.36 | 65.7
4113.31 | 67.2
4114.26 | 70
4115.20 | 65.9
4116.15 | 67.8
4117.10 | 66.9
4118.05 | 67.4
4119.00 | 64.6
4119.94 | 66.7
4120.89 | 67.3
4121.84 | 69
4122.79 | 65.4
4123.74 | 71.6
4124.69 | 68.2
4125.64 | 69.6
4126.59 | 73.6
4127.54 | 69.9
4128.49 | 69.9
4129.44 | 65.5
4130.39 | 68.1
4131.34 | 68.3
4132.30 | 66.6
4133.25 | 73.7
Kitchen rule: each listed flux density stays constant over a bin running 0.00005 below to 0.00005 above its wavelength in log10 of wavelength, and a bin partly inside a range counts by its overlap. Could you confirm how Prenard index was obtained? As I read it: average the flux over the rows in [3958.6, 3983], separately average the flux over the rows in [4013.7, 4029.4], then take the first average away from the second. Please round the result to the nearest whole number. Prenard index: 17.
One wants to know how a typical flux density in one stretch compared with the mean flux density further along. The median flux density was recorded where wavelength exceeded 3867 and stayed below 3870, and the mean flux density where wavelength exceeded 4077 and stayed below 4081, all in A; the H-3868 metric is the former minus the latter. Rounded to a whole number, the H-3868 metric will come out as 21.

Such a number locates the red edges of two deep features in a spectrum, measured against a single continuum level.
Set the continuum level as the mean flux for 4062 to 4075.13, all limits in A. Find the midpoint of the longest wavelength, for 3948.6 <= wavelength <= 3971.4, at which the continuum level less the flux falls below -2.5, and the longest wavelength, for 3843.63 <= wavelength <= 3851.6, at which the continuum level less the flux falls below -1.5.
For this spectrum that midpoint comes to 3902.4 A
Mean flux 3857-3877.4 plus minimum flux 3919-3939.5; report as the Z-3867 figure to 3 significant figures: 129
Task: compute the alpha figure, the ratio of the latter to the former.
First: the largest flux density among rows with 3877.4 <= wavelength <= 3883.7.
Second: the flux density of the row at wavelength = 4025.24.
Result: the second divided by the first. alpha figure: 1.04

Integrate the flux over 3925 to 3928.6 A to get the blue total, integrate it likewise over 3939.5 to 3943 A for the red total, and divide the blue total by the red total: 1.0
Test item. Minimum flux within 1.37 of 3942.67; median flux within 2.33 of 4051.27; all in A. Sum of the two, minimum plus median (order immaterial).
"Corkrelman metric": 145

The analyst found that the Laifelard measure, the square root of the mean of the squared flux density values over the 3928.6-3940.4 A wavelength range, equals 68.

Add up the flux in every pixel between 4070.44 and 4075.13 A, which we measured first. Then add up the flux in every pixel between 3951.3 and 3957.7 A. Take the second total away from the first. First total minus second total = -156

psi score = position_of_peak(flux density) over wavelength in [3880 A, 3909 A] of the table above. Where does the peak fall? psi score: 3888.58 A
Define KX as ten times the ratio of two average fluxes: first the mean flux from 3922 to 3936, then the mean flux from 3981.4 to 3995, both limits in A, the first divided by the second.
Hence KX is 9.7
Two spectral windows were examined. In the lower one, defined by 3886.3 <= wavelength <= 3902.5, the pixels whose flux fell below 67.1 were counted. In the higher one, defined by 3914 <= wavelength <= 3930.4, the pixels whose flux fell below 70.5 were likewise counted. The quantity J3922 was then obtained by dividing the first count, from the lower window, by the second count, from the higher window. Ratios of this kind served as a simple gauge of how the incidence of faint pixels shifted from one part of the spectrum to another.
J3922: 12.0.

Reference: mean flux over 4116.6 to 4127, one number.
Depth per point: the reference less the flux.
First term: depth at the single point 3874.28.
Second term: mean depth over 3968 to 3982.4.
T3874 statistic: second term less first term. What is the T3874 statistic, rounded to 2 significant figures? 19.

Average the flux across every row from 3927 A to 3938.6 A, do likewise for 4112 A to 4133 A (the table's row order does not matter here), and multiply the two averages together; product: 4539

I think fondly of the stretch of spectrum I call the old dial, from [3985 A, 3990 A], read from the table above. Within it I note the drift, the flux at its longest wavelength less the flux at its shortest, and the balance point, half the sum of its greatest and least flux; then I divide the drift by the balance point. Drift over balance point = 0.12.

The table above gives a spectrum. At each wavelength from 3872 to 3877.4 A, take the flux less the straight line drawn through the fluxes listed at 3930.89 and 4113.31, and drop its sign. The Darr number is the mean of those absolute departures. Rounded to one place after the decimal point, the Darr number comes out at 3.0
